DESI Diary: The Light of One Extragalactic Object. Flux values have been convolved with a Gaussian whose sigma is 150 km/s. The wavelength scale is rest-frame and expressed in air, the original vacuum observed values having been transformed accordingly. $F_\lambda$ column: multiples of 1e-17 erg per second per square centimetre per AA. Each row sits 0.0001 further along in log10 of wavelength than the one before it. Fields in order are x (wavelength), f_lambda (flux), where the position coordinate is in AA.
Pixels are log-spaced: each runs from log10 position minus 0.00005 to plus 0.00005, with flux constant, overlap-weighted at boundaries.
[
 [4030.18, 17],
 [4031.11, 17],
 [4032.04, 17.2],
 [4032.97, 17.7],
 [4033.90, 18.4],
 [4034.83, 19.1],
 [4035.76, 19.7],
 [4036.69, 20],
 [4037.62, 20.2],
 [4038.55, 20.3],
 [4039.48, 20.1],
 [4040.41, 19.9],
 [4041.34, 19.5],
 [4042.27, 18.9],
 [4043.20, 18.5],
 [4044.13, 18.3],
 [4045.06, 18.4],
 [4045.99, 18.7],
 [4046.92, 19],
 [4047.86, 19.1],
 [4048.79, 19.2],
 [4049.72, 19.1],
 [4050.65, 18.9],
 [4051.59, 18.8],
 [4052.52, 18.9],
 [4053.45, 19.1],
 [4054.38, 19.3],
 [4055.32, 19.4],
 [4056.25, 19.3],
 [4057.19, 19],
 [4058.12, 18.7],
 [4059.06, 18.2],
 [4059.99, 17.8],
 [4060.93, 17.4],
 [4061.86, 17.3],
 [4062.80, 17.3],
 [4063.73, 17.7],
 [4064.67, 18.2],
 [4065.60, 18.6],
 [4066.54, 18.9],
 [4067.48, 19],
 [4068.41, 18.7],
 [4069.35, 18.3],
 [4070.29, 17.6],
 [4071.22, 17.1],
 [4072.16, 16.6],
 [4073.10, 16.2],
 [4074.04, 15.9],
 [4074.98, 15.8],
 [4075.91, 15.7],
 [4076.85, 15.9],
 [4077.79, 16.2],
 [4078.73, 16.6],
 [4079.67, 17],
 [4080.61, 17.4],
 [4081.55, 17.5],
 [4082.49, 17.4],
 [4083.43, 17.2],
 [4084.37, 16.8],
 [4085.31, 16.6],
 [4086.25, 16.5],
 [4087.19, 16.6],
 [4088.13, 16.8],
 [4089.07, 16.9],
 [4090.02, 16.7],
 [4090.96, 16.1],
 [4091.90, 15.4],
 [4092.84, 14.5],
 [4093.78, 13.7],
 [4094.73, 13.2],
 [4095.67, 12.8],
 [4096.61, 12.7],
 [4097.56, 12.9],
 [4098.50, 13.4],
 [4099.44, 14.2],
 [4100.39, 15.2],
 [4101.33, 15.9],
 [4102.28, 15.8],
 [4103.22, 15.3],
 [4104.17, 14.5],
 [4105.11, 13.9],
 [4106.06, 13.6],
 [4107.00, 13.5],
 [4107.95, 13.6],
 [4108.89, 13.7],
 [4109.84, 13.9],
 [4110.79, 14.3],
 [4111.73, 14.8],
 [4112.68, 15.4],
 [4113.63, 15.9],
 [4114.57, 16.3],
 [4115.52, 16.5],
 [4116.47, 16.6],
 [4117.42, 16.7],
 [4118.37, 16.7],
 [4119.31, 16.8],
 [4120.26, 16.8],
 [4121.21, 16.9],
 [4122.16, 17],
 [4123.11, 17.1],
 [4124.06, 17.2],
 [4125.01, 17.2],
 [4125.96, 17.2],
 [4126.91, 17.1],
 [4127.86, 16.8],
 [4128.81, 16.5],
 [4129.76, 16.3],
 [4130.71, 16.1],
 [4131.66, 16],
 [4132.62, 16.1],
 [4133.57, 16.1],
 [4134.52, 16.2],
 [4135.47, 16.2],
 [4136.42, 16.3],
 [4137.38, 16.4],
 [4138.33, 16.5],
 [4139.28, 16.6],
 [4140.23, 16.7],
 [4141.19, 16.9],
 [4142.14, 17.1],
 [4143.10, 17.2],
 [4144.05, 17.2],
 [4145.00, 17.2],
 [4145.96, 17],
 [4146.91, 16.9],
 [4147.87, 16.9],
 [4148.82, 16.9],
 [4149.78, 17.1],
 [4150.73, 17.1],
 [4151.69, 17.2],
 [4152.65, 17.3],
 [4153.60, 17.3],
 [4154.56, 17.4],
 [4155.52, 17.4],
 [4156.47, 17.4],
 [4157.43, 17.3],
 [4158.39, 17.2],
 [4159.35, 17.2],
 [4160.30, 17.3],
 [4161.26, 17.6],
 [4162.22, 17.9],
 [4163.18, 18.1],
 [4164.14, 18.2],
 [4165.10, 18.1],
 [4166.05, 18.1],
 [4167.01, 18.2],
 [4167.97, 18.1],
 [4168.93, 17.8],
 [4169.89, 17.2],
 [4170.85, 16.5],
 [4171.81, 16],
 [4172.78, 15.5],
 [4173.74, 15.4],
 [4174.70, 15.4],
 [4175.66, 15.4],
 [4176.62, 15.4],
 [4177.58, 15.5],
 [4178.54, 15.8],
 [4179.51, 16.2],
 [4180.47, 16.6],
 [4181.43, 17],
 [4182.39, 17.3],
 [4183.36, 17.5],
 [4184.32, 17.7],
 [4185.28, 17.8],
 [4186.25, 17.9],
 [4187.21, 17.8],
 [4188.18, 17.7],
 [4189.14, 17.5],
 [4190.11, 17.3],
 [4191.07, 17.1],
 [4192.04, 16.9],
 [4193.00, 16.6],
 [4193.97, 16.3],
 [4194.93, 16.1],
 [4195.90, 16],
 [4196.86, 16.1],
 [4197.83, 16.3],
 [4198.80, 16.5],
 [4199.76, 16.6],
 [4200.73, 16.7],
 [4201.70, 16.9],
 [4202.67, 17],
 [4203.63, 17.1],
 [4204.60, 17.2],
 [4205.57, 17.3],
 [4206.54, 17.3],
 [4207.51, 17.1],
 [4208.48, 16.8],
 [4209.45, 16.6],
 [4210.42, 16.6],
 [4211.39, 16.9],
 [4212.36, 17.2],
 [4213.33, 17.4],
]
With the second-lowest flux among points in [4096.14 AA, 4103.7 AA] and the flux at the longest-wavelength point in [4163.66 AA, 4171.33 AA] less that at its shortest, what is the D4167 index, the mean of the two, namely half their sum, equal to 5.60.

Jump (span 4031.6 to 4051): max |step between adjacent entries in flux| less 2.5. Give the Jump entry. -1.8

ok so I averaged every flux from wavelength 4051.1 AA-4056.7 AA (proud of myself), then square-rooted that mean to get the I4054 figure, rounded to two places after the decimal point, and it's 4.37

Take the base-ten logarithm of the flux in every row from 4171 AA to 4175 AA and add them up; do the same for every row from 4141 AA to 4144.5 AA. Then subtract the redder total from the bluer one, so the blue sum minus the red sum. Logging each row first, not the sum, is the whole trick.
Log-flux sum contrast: 0.16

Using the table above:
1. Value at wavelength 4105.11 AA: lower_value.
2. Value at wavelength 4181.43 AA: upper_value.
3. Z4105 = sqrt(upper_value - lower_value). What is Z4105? 1.76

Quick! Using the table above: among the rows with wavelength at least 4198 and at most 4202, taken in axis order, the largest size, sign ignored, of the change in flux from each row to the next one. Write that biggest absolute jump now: 0.20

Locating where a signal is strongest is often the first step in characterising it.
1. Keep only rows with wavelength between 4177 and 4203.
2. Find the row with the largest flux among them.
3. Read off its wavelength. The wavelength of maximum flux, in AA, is 4186.25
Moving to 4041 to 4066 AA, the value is 4041.34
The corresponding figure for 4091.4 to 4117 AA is 4116.47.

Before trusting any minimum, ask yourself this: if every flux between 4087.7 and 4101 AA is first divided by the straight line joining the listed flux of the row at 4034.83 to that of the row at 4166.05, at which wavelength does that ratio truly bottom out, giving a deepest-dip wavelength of 4096.61 AA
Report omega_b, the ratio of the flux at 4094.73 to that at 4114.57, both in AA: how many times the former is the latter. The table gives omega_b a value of 0.81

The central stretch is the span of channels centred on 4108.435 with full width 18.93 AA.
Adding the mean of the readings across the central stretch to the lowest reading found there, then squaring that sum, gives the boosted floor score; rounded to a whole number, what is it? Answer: 811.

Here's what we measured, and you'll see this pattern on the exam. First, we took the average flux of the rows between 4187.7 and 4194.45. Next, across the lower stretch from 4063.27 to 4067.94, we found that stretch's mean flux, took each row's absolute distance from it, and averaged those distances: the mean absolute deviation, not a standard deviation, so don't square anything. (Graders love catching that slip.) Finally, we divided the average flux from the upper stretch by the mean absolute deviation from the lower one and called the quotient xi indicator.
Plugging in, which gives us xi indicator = 40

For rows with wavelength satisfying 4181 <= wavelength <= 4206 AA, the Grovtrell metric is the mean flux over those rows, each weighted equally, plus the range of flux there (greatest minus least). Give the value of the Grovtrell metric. 18.9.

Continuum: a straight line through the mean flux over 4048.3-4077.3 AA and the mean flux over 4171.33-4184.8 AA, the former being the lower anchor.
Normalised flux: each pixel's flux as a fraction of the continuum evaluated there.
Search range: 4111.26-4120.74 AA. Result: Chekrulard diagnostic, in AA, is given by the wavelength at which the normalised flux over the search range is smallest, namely 4111.73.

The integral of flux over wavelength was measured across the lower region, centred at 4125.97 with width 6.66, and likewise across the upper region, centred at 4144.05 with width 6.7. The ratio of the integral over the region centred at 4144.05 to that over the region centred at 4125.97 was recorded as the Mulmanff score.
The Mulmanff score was 1.01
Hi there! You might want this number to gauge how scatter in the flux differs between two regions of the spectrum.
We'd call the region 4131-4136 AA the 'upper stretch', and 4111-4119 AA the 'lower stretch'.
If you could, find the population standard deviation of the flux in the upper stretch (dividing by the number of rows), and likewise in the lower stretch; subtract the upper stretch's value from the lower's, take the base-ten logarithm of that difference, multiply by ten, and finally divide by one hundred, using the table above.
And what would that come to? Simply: -0.024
